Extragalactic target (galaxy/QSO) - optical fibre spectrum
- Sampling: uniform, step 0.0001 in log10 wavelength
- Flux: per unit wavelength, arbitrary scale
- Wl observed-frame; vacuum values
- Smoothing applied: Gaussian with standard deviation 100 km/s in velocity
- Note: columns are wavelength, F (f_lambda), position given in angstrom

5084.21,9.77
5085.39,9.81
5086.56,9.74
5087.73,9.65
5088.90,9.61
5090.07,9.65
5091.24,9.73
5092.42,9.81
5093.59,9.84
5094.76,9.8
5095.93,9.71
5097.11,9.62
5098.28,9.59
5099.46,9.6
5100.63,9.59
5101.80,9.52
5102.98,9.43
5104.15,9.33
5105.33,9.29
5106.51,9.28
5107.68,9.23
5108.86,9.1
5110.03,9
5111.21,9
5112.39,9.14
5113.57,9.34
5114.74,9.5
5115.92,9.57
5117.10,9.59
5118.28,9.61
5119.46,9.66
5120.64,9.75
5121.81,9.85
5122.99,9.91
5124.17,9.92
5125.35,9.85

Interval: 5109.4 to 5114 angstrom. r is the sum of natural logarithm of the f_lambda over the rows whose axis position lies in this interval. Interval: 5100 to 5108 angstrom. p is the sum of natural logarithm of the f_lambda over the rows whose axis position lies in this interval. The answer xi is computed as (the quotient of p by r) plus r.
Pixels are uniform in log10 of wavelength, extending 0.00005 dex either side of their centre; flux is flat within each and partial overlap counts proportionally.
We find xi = 10.6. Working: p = 15.7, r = 8.8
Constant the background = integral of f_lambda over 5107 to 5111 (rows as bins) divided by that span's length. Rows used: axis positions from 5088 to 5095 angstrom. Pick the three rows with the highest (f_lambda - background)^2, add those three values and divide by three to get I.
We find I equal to 0.5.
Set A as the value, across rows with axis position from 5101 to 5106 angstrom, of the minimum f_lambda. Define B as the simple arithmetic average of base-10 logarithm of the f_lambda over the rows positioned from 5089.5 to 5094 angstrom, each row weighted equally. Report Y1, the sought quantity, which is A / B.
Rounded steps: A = 9.29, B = 0.989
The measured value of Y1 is 9.4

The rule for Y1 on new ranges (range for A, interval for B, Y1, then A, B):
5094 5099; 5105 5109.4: 9.9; 9.59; 0.965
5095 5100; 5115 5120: 9.8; 9.59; 0.983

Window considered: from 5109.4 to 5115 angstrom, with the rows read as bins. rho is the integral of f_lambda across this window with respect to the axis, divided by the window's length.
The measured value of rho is 9.19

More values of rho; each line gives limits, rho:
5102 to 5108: 9.32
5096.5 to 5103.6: 9.56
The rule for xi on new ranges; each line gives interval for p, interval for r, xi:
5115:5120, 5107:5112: 9.9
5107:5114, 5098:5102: 10.5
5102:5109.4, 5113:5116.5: 8.7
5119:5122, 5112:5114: 6.0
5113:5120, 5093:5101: 16.7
